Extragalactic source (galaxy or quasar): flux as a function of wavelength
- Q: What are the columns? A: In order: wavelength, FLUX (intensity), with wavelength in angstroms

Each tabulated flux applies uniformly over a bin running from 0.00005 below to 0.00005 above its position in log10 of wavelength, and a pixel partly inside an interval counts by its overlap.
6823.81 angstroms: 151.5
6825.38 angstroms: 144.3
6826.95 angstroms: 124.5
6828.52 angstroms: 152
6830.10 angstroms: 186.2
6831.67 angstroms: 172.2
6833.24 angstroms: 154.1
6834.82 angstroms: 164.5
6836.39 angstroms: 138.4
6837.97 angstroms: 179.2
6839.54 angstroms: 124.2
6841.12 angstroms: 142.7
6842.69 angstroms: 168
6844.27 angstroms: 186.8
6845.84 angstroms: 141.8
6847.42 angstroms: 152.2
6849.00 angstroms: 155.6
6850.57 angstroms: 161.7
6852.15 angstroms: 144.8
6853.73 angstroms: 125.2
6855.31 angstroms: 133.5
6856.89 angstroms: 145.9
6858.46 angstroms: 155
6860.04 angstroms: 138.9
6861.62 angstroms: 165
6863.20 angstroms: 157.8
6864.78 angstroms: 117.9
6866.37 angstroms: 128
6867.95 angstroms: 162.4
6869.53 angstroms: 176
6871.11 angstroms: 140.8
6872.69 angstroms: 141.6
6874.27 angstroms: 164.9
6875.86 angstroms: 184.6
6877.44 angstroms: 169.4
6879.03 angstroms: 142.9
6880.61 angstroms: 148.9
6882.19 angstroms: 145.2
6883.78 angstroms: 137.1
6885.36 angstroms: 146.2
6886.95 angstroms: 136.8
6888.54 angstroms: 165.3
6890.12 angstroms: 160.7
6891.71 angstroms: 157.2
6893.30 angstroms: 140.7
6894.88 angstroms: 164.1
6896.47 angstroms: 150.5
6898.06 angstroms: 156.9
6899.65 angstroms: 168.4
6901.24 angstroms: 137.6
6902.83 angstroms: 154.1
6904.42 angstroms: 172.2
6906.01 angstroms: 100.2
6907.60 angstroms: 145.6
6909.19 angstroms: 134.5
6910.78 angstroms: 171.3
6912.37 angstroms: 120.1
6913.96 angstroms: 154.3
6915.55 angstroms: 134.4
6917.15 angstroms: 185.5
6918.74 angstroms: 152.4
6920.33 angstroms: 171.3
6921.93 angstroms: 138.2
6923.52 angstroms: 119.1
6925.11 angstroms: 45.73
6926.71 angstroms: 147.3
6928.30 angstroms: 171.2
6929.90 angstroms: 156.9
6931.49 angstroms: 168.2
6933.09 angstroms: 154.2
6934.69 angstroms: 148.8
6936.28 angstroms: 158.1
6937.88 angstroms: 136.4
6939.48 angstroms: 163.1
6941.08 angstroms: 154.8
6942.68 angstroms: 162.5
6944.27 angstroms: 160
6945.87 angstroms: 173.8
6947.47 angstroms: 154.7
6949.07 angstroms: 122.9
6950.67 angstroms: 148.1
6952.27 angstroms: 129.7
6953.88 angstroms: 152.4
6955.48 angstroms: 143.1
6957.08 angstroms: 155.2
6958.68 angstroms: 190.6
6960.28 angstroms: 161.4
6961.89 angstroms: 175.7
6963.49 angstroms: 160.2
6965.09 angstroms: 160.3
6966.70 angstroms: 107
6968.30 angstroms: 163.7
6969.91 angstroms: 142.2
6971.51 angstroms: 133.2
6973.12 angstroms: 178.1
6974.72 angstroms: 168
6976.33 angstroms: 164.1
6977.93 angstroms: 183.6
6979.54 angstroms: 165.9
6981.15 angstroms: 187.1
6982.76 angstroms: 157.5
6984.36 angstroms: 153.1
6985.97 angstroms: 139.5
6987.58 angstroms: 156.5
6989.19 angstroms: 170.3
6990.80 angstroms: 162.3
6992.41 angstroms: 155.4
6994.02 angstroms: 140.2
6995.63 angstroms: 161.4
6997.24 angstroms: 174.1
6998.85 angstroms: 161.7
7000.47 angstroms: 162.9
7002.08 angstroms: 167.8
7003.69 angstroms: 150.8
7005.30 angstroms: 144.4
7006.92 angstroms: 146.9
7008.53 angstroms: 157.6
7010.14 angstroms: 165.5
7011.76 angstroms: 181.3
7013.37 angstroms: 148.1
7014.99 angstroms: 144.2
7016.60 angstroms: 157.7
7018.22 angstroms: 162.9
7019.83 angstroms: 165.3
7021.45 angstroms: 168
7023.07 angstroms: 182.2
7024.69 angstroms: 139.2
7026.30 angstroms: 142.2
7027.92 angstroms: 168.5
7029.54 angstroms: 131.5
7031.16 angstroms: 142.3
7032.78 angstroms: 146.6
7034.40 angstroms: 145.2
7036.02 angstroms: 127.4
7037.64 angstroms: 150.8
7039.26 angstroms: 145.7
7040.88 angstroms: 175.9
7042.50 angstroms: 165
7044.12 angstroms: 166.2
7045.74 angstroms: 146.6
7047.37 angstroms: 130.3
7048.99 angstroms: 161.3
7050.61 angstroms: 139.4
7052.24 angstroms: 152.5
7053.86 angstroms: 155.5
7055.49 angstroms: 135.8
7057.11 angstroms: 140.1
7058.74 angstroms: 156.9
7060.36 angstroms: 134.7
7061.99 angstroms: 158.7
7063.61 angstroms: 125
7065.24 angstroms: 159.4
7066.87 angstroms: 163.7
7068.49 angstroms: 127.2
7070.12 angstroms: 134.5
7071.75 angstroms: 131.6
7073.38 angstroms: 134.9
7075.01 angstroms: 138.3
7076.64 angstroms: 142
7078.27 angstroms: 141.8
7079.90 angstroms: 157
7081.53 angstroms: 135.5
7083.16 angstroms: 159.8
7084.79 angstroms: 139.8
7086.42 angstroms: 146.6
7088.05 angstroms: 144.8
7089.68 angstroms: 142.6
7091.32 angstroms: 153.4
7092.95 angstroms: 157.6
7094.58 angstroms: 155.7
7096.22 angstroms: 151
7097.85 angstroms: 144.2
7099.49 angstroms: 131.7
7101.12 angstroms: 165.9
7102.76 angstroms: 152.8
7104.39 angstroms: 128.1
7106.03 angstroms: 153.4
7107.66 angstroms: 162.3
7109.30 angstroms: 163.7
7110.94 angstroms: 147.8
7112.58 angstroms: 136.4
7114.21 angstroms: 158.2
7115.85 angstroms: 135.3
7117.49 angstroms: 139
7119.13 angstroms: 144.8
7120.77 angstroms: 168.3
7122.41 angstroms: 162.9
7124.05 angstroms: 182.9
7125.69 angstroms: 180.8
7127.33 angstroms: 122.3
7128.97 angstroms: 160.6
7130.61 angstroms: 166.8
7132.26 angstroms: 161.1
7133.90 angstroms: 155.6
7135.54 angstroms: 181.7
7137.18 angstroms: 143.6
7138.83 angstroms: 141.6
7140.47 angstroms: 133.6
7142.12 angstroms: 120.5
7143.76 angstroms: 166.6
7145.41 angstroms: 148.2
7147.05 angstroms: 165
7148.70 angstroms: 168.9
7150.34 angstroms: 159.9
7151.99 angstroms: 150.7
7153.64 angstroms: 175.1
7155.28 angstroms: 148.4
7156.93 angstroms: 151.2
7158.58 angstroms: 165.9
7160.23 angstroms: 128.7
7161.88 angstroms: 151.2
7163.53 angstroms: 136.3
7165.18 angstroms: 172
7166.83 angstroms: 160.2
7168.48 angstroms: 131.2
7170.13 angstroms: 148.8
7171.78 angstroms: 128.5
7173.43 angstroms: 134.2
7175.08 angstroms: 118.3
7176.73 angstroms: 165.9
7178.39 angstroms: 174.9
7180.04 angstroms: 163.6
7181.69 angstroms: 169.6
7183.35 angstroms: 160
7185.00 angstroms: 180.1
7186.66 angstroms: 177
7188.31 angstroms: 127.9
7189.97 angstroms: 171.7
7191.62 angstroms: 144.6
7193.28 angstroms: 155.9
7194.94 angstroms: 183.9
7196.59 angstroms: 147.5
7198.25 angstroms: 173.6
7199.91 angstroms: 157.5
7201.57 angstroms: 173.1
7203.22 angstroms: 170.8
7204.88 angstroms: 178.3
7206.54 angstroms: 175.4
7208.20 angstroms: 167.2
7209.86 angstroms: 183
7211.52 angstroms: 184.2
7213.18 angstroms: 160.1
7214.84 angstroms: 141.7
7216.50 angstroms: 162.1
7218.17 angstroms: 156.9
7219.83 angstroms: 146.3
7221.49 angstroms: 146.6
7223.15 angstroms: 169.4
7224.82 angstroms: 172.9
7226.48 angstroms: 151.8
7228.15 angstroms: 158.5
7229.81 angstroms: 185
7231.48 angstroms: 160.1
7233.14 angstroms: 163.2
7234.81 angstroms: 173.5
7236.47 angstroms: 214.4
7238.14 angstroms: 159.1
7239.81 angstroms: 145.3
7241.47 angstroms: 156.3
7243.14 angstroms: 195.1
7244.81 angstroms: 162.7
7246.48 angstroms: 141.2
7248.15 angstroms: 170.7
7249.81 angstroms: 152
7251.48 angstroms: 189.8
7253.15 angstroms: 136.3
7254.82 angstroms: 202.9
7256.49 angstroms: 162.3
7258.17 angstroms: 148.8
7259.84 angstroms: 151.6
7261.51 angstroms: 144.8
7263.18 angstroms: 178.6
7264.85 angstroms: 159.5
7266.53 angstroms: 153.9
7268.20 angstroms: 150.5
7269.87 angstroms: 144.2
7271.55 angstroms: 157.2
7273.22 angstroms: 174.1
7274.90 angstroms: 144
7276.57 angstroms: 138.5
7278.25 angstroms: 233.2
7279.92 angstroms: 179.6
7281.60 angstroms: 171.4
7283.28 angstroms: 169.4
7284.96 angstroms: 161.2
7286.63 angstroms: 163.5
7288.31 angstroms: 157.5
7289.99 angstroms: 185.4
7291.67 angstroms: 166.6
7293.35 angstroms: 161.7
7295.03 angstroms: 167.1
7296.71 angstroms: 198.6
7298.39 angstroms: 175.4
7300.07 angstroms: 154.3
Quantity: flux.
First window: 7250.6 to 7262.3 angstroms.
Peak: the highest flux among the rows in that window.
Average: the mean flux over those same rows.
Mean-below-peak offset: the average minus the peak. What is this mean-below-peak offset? -41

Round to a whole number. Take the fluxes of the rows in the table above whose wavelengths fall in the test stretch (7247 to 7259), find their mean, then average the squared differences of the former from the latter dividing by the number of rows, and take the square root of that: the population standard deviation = 22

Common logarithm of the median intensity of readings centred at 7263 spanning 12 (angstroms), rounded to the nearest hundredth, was 2.18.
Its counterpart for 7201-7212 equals 2.24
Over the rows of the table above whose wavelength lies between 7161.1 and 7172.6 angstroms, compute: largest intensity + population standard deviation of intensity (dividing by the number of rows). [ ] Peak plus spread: 187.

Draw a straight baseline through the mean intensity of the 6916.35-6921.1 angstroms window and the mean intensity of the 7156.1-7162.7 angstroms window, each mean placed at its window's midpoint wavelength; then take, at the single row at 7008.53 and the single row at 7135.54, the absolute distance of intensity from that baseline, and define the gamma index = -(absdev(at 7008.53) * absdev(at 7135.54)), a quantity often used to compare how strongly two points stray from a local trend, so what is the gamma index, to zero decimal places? -137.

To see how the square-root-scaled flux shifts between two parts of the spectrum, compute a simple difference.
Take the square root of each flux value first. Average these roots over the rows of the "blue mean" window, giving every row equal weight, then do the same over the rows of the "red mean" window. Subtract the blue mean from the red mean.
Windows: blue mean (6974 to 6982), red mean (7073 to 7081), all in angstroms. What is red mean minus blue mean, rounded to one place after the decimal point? -1.2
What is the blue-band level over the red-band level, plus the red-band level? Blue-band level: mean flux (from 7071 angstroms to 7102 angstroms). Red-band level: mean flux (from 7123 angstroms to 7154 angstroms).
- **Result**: 158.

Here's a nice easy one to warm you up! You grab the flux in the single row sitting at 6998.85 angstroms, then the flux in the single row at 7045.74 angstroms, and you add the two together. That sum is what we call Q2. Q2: 308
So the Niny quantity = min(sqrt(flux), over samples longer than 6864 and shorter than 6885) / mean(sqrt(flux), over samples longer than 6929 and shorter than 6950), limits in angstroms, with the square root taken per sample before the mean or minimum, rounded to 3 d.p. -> 0.873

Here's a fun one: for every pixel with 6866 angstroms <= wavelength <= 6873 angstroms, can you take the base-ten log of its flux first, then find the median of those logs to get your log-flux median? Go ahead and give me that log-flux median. 2.15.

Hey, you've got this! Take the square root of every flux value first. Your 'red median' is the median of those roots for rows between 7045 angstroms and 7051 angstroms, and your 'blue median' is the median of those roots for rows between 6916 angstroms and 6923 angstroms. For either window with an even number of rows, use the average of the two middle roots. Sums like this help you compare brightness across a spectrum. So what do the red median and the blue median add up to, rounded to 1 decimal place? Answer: 24.7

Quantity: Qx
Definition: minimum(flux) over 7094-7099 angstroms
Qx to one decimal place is 144.2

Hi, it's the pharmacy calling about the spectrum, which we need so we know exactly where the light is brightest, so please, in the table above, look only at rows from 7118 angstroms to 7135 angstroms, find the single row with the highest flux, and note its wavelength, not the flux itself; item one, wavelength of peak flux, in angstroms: 7124.05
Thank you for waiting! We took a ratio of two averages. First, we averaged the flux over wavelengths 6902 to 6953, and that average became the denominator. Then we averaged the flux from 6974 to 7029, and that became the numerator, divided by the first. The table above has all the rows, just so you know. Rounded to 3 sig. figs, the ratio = 1.09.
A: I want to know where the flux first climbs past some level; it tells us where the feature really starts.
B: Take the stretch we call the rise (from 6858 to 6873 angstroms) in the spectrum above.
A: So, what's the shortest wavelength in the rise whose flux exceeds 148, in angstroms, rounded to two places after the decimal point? 6858.46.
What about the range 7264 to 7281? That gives 7264.85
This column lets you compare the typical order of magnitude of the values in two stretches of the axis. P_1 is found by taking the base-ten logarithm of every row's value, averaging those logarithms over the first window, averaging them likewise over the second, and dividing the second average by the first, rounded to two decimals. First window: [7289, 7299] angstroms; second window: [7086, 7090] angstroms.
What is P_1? 0.96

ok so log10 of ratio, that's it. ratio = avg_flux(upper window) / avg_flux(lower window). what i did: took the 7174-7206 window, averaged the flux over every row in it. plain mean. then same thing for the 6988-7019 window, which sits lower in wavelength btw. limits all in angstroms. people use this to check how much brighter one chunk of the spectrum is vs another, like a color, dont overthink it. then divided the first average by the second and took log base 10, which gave 0.011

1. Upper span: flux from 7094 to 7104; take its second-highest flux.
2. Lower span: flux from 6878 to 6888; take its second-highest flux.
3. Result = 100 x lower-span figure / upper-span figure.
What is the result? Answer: 94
